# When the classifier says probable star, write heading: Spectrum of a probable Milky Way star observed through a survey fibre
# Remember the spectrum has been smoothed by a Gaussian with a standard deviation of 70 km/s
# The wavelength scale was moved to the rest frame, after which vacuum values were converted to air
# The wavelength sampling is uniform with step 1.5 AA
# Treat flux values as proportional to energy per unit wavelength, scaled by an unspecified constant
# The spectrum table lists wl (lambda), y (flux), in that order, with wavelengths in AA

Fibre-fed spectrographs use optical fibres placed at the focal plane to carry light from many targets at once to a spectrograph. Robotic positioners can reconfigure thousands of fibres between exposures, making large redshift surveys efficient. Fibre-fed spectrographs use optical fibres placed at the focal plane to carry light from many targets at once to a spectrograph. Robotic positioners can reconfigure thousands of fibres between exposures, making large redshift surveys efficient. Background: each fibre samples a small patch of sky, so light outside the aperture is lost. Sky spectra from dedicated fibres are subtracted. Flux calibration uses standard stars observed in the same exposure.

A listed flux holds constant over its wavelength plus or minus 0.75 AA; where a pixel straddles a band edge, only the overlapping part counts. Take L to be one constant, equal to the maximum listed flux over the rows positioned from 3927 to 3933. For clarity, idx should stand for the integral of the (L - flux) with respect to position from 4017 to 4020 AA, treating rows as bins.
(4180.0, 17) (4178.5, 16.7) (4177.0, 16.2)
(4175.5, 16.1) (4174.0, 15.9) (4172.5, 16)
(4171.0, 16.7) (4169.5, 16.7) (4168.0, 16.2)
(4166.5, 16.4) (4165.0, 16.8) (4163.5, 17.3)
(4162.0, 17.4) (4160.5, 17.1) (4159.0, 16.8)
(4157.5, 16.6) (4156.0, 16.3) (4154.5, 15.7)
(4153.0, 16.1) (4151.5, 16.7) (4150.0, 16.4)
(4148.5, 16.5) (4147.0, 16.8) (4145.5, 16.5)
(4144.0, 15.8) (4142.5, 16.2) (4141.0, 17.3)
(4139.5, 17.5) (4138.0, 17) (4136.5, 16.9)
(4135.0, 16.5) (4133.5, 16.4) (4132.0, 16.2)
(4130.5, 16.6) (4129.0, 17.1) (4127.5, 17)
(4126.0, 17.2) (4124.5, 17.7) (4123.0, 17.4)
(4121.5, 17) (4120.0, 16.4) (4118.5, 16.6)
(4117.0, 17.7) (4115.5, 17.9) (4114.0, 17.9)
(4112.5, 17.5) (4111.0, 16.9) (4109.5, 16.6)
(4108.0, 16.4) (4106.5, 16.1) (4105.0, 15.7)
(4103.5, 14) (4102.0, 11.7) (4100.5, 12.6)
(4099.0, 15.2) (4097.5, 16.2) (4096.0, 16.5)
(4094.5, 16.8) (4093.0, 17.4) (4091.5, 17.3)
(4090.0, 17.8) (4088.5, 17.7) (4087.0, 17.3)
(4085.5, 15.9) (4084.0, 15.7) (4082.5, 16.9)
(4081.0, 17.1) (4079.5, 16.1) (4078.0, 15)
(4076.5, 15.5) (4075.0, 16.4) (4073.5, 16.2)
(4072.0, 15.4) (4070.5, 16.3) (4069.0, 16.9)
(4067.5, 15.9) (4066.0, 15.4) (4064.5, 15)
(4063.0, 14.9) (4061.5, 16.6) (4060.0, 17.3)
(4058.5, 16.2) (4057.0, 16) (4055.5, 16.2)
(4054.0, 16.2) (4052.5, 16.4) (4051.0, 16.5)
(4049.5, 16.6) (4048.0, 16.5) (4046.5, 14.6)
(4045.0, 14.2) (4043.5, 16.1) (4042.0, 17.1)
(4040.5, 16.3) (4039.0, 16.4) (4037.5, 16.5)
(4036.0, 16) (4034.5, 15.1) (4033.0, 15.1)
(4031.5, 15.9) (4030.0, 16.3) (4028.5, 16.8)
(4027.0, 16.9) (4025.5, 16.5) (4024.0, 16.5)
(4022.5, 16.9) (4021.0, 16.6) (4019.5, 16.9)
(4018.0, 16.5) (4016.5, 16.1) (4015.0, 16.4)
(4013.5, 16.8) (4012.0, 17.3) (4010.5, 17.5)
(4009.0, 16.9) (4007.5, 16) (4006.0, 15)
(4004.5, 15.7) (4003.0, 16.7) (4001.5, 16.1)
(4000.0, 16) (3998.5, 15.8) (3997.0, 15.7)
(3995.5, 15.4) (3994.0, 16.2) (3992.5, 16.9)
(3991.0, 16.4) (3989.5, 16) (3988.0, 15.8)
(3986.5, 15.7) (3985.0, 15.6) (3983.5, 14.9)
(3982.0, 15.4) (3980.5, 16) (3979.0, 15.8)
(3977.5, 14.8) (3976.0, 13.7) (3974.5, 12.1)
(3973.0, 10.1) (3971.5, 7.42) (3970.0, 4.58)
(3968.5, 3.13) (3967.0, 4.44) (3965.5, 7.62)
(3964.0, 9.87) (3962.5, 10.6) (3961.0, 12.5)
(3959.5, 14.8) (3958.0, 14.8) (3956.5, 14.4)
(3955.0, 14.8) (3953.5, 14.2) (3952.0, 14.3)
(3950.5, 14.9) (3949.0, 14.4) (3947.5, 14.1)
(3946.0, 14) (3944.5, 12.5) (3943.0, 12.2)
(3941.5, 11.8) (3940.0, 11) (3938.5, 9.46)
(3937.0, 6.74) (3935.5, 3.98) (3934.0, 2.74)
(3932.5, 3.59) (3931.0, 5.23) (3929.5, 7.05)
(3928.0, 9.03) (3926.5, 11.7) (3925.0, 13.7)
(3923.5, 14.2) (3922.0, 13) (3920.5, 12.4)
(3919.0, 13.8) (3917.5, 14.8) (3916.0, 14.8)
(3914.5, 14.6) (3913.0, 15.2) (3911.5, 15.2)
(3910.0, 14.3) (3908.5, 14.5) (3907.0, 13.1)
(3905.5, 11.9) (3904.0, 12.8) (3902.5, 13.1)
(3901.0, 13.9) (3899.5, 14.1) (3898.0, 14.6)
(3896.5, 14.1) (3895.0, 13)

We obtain -23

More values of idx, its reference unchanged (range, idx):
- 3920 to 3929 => -28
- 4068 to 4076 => -57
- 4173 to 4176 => -21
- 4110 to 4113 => -24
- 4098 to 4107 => -47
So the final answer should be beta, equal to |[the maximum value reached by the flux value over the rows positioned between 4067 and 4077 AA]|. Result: 16.9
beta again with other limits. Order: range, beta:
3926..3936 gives 11.7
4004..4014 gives 17.5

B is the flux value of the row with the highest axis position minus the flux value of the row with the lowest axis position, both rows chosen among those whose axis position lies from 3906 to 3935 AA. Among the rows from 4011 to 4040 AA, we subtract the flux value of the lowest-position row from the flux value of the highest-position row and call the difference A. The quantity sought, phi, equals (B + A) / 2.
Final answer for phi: -6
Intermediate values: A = -0.9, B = -10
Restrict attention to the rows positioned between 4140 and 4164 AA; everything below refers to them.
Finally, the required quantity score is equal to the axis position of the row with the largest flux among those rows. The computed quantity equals 4162.0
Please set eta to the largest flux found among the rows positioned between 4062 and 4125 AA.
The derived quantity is 17.9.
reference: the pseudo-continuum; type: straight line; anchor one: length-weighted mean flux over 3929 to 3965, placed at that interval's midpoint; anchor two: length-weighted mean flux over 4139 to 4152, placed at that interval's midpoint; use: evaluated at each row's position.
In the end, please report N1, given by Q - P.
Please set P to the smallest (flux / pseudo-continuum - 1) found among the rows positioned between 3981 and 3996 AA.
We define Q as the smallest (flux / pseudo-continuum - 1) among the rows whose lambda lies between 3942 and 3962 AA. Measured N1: -0.1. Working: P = 0.2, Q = 0.10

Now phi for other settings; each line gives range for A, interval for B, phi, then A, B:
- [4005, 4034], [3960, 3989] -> 2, 0.1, 3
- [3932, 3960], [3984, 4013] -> 6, 11.2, 2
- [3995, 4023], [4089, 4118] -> 1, 1.5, 0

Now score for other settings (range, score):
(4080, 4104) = 4090.0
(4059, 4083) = 4060.0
